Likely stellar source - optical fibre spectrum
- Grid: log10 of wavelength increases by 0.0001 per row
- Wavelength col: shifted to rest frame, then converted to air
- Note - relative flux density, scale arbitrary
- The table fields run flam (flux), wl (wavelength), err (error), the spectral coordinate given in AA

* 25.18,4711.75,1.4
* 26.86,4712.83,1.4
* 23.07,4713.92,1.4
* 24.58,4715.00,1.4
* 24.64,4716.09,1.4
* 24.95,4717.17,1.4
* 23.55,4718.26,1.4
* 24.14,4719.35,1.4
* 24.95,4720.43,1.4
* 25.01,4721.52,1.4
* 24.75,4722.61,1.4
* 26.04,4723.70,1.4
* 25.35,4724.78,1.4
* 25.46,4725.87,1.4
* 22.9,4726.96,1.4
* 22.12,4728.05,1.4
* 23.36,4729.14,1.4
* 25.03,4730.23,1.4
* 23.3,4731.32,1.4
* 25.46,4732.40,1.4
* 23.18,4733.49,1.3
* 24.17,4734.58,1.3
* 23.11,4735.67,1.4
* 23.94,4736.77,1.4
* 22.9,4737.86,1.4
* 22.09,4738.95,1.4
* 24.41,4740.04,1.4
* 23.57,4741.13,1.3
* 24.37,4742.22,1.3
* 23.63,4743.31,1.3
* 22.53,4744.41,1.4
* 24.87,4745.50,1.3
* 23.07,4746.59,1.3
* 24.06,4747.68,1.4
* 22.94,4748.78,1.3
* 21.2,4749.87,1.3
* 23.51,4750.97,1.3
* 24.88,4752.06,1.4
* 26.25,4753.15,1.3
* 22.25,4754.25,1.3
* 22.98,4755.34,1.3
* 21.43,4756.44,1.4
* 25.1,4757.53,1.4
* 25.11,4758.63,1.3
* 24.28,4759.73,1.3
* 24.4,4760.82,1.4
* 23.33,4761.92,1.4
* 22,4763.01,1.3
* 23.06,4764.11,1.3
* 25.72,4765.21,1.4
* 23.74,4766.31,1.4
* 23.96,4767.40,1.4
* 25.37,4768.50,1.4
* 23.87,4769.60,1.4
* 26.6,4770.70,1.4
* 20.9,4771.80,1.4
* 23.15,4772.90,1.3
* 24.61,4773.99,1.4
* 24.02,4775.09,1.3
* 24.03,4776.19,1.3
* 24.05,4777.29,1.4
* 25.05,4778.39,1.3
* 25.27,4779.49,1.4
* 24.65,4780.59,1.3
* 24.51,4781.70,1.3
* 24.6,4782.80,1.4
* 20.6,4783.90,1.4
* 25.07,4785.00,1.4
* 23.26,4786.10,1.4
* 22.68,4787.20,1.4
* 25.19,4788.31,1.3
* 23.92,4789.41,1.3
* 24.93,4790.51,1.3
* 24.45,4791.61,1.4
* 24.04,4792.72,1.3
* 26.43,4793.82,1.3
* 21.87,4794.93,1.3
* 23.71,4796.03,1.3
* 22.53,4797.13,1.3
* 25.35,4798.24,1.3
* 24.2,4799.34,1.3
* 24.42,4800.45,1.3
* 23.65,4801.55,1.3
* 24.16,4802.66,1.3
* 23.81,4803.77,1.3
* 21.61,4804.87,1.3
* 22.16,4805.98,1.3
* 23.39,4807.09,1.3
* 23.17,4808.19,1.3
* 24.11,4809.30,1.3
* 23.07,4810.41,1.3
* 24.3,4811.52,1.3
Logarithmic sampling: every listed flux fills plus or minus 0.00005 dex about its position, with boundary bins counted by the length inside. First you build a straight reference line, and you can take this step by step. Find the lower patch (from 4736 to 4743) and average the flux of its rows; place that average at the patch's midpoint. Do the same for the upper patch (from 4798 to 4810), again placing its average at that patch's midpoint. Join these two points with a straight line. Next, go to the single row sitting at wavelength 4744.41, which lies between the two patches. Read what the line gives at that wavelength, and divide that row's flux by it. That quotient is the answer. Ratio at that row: 0.957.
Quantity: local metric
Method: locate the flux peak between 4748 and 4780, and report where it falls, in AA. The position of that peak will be 4770.70 AA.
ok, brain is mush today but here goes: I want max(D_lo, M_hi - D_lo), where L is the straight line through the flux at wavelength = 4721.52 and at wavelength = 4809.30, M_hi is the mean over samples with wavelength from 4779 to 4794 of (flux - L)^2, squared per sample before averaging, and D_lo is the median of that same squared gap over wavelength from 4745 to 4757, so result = 2.8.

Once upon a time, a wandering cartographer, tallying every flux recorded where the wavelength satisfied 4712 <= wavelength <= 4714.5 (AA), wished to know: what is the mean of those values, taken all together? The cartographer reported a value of 25.0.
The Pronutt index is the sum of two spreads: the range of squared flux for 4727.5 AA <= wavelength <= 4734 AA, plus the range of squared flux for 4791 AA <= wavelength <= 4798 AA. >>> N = 379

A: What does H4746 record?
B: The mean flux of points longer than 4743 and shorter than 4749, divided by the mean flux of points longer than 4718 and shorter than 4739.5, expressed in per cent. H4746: 98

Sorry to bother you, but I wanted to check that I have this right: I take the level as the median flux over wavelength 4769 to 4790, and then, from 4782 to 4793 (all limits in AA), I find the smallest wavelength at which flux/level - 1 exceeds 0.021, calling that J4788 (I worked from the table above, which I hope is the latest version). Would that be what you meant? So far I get 4782.80 AA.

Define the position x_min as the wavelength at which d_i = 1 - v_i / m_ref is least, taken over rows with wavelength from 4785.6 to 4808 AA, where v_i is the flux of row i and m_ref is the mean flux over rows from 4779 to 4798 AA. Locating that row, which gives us 4793.82 AA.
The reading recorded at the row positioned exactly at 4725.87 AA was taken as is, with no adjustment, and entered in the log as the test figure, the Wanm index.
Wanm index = 25.46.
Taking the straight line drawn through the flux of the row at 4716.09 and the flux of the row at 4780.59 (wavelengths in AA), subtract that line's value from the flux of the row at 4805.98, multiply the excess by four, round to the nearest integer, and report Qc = -10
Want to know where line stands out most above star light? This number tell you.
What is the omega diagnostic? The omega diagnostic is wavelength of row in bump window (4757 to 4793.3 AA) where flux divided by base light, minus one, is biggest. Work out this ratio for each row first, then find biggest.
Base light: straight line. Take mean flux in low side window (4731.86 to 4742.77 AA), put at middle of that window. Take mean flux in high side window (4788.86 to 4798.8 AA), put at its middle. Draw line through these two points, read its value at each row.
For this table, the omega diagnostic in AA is 4770.70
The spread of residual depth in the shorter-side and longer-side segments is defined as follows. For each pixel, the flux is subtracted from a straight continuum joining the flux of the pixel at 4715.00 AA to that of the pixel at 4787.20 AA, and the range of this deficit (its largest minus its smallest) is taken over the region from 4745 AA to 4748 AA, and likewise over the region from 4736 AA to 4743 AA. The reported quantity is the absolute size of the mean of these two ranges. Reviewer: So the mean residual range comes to 2.1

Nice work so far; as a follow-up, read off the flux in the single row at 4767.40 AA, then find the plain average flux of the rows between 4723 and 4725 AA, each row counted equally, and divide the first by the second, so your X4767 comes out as 0.93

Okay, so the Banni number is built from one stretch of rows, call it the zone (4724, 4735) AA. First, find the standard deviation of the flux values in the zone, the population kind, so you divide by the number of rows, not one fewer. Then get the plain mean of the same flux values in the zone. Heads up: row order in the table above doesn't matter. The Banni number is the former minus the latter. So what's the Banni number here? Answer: -22.9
